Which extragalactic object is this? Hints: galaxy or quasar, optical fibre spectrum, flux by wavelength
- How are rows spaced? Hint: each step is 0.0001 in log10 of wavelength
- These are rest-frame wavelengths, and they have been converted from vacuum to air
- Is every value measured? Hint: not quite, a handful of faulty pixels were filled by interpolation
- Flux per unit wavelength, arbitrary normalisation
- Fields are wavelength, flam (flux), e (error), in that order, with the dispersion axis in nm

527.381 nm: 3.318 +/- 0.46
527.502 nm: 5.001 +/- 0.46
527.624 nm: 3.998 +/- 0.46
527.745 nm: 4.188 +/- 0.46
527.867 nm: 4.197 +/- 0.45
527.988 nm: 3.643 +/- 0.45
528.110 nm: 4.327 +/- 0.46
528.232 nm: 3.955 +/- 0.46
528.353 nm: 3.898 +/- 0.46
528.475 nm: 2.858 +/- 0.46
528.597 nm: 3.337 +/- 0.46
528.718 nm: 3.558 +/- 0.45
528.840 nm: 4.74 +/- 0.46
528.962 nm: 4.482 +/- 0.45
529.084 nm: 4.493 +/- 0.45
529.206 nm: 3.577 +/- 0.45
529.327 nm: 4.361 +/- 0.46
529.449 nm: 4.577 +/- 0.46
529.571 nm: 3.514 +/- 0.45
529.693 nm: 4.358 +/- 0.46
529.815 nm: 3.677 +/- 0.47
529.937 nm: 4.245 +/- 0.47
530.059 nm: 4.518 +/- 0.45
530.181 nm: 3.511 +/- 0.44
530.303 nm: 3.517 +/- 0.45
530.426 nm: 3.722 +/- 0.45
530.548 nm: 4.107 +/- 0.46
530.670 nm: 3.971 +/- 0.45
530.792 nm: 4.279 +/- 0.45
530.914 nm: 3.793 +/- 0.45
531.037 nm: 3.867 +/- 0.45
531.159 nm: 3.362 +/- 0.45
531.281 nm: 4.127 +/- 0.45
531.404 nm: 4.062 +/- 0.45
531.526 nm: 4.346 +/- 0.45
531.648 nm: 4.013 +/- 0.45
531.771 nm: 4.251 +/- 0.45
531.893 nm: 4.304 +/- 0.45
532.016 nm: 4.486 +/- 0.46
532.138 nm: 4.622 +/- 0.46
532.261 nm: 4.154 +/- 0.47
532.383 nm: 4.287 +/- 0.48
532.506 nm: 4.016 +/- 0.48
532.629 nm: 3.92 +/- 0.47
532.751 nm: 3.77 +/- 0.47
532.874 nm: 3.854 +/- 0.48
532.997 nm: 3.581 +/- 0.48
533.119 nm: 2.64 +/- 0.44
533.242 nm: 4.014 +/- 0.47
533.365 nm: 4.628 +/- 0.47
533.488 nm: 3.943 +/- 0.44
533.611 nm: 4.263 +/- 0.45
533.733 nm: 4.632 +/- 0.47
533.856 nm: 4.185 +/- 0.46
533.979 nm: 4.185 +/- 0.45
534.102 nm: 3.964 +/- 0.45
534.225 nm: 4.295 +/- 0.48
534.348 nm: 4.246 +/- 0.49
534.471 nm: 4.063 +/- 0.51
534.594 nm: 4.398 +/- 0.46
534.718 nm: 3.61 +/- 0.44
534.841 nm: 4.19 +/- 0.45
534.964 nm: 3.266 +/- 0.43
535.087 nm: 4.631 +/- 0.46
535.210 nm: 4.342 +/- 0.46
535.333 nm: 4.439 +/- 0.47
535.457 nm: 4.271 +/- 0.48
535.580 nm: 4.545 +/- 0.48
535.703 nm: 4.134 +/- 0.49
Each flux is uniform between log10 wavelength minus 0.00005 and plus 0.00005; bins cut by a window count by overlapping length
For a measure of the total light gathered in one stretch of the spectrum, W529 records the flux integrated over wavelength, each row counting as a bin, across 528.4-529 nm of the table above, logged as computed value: 2.3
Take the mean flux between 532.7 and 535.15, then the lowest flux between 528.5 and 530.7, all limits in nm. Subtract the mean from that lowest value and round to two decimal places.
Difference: -0.68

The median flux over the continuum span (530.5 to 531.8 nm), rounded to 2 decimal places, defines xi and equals 4.06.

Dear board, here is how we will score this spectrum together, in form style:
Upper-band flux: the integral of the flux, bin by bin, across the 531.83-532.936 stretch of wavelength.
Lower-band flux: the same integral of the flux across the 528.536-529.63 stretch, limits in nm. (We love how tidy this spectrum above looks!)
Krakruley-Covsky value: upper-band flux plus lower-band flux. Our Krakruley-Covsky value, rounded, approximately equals 9.05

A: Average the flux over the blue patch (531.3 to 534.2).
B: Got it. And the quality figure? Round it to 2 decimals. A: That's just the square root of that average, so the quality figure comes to 2.02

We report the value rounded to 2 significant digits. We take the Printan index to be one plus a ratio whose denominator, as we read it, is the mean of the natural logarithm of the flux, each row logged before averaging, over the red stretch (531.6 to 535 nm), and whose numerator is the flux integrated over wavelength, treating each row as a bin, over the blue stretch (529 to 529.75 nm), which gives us 3.2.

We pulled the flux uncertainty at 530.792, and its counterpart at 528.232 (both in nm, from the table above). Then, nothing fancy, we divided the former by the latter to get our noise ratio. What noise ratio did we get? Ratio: 0.98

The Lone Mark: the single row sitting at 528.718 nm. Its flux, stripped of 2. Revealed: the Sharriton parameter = 1.56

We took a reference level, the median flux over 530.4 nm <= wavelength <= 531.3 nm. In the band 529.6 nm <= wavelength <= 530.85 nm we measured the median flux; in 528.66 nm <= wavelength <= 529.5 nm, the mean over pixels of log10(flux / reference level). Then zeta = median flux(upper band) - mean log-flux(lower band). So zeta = 4.01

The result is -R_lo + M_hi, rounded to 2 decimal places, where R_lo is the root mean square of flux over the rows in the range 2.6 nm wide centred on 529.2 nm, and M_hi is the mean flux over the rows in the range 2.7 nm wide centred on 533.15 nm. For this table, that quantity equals 0.12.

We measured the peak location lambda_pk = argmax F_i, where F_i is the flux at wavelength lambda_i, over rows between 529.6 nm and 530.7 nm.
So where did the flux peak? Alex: 530.059 nm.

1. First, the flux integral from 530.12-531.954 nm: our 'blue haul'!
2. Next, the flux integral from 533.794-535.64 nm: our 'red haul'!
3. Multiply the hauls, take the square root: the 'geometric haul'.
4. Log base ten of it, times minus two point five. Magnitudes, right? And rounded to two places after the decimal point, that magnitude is -2.18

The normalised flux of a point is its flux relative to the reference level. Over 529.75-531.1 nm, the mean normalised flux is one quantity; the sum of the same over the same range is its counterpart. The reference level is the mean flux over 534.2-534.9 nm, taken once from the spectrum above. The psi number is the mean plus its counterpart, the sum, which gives 11.4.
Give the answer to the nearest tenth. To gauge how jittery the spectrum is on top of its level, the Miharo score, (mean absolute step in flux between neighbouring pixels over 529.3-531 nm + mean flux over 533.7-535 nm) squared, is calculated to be 20.9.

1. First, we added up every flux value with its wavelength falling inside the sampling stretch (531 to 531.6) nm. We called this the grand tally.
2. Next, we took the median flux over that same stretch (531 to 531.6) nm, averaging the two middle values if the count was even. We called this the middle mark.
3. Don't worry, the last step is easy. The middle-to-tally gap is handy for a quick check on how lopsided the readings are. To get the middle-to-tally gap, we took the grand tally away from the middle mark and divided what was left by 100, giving -0.157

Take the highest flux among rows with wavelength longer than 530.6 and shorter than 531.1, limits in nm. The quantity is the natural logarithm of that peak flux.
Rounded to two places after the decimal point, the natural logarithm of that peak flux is 1.45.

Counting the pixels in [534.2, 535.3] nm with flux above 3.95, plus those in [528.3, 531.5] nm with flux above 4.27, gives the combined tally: 15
